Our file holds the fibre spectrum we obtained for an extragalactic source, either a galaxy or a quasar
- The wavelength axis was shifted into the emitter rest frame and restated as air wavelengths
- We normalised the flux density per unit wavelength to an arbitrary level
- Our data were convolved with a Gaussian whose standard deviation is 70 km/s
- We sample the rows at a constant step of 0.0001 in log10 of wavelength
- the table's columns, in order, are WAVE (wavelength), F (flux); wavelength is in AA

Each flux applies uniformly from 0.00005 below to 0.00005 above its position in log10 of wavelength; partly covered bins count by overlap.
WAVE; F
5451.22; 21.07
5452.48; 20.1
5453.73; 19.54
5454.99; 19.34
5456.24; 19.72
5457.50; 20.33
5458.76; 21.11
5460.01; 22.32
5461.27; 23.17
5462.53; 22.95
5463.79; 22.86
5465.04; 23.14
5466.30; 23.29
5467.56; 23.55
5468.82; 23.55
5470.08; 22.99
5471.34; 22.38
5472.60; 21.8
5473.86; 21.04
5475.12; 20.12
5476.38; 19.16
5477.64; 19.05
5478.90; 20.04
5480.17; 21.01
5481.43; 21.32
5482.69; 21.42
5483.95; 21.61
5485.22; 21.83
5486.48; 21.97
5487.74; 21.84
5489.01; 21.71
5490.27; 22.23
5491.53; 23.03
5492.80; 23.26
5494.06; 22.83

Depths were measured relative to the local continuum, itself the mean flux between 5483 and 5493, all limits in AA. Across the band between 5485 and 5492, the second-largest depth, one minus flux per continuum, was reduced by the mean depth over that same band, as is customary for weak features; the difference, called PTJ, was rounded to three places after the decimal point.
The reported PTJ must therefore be 0.012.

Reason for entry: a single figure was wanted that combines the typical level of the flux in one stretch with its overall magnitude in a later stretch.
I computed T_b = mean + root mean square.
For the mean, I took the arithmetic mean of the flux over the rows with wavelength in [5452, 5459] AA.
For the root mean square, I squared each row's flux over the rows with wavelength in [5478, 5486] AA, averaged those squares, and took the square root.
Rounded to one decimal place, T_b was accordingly 41.2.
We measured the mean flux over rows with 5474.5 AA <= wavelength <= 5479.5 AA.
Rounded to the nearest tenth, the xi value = 19.6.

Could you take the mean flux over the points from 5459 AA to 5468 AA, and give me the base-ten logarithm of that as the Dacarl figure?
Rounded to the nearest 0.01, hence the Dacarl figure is 1.36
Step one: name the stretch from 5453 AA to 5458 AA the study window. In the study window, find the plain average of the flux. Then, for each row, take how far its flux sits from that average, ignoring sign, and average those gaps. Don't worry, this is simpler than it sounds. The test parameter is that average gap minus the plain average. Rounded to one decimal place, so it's -19.4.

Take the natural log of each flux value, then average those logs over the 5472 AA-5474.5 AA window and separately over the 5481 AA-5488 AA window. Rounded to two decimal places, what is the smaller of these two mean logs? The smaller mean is 3.06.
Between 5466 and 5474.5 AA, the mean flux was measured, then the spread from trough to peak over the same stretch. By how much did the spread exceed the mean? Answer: -20.1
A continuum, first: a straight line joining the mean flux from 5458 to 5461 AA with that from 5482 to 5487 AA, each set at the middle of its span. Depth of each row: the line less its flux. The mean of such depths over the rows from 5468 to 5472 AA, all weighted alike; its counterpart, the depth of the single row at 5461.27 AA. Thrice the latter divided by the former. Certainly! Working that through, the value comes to 3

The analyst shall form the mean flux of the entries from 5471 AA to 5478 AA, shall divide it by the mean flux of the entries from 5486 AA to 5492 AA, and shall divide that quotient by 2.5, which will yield 0.372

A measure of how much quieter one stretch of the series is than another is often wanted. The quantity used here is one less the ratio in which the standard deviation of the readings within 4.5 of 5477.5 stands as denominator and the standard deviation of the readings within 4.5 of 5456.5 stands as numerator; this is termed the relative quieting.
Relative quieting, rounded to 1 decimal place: -0.1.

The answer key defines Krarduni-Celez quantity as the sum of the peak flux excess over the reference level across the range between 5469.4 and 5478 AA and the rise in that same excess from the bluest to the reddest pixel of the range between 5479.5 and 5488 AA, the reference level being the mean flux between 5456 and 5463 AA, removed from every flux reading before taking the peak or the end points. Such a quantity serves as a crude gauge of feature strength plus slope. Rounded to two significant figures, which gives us 2.2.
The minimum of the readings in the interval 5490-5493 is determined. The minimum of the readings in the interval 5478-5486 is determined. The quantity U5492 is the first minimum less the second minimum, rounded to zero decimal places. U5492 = 2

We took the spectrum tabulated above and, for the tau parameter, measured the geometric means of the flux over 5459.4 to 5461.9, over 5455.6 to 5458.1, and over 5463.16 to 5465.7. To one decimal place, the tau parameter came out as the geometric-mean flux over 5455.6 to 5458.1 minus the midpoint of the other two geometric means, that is -2.8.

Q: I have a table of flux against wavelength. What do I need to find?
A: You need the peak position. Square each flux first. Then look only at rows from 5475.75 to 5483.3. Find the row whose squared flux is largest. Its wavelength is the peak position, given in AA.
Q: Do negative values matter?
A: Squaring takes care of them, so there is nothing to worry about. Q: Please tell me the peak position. 5482.69 AA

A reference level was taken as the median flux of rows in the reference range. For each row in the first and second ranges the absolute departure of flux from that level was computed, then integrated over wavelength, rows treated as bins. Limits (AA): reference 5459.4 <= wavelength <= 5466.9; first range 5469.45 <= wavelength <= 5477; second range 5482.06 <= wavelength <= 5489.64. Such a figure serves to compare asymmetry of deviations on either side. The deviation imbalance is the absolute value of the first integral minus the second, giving 3.6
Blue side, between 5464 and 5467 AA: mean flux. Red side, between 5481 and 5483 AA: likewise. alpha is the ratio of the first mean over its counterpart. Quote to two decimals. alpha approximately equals 1.09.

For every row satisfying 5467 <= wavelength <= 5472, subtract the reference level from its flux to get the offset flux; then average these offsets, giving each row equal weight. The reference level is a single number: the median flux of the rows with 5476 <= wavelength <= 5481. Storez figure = 3.5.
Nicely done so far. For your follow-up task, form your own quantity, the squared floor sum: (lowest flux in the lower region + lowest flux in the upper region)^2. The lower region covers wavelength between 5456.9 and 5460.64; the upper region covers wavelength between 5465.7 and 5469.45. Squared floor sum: 1903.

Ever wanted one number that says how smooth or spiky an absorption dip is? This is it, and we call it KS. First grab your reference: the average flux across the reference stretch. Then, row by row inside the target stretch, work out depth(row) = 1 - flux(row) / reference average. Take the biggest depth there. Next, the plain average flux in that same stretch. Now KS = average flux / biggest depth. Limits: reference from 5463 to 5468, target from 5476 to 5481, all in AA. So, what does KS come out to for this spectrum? 111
